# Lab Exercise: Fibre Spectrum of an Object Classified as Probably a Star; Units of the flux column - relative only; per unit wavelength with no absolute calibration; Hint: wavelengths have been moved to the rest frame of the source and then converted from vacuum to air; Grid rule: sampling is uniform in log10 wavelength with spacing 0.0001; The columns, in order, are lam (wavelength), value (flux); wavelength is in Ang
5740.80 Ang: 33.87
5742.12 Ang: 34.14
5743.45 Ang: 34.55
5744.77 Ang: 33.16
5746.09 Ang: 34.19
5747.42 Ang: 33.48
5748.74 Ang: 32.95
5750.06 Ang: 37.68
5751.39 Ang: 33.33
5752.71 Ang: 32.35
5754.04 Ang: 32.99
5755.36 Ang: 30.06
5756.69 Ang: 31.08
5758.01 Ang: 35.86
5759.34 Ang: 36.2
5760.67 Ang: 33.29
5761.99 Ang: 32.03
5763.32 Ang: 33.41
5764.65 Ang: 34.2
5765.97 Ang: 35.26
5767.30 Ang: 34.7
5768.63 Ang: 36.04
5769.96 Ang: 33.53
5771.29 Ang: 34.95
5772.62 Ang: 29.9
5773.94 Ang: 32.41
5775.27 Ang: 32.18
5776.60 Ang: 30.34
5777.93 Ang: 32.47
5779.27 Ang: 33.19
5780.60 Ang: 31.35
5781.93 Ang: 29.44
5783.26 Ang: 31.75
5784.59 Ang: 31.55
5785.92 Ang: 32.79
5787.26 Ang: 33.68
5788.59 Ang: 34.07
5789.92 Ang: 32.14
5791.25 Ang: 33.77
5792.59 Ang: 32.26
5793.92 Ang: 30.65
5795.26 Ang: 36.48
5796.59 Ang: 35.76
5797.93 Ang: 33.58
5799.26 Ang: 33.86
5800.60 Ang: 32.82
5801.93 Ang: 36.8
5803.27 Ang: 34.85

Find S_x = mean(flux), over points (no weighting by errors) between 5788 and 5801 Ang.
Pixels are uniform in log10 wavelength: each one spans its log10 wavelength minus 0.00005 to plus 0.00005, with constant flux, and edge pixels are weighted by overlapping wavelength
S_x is 33.5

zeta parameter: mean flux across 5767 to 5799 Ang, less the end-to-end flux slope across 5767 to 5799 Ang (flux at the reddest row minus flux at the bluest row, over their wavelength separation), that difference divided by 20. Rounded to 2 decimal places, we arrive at 1.65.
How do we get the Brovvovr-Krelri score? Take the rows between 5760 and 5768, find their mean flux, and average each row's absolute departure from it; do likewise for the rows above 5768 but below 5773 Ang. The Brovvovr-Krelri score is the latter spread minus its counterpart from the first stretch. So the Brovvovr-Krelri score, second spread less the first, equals 1.0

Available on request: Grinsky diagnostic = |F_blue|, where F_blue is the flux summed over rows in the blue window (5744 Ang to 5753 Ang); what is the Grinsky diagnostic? 237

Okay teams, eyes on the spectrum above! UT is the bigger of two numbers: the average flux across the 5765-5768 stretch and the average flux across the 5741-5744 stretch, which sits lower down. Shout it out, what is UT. 35.0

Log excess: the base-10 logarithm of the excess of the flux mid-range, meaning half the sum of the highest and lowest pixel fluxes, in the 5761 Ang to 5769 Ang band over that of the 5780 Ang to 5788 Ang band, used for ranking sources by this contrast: 0.39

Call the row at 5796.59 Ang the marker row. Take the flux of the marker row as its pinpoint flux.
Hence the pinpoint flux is 35.76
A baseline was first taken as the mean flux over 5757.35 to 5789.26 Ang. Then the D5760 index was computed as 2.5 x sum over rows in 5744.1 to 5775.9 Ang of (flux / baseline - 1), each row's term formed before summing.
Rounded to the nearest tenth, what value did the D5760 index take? 0.8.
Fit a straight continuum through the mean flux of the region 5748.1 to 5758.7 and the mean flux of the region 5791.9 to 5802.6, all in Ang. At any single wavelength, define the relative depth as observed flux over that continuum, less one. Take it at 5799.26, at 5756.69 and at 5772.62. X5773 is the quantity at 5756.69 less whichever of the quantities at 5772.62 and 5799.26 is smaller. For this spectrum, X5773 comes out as 0.04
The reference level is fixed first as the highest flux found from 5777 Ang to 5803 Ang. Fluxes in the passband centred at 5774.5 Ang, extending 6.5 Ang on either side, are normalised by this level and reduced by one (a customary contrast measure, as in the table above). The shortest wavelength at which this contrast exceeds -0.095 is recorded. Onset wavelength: 5768.63 Ang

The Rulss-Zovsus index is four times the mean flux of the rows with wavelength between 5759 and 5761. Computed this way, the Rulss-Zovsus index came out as 139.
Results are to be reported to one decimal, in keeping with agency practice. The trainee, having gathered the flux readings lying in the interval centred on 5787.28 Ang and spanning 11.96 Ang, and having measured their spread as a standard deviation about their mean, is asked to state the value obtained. 1.4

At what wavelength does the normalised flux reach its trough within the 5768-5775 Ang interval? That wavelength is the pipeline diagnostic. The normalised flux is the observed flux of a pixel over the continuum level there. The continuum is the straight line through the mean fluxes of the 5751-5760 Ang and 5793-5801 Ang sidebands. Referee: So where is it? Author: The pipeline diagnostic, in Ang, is 5772.62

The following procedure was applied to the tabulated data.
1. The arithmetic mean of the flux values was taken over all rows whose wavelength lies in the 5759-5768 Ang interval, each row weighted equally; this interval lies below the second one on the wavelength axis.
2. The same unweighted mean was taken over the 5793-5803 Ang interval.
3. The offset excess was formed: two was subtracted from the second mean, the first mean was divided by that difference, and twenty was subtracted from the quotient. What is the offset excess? -18.94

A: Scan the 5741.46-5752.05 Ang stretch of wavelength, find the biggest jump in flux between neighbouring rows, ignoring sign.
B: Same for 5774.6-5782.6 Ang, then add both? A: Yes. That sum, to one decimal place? 6.9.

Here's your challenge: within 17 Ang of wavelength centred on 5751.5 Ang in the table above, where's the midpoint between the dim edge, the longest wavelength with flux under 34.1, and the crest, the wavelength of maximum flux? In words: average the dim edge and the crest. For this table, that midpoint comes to 5753.4 Ang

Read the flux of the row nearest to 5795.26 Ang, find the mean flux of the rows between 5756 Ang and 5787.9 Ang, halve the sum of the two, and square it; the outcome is 1206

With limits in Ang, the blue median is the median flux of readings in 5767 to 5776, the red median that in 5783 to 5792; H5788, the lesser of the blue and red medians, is 32.8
